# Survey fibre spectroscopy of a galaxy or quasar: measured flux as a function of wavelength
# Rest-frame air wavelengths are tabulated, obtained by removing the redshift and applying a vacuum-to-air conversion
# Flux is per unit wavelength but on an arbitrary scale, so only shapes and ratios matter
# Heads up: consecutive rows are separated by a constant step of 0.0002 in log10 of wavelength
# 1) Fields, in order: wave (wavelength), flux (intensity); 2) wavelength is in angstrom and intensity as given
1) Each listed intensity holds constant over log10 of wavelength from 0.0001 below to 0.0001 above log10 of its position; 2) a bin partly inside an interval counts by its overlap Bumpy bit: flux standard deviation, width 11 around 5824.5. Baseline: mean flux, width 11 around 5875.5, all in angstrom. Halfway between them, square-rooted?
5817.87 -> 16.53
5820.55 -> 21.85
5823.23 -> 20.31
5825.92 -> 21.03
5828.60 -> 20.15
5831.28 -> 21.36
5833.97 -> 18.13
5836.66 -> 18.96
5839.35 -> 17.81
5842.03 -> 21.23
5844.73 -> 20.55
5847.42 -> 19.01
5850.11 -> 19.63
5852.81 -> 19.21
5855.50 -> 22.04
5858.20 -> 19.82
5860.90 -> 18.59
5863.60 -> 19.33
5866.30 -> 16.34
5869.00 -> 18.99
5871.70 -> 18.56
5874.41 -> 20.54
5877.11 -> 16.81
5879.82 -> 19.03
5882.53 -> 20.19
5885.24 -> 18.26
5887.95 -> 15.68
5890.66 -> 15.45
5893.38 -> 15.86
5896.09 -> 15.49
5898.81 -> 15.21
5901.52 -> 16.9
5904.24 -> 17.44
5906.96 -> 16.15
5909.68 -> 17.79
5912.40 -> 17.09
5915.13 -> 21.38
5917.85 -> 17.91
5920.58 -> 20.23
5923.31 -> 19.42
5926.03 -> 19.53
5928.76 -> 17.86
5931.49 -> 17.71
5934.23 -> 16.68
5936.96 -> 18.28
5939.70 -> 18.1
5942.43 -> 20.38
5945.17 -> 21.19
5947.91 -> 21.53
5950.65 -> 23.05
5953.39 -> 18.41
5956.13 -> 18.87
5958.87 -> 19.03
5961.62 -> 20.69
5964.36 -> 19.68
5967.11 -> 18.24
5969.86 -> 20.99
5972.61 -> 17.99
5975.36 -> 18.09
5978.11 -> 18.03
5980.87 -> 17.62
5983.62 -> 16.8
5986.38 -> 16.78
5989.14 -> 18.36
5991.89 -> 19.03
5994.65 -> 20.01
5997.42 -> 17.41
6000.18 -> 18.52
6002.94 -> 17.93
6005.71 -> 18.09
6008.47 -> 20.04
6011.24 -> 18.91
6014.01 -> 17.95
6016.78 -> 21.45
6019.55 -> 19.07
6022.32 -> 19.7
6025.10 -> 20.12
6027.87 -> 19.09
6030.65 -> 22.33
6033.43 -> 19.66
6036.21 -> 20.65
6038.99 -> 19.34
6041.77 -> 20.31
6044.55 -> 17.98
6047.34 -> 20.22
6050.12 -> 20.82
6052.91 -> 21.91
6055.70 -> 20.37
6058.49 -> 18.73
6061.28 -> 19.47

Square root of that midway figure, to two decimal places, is 3.12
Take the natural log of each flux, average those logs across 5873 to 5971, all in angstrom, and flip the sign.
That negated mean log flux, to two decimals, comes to -2.91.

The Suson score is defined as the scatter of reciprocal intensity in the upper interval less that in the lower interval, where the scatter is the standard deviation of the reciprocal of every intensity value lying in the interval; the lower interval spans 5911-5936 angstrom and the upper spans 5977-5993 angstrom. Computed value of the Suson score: -0.0016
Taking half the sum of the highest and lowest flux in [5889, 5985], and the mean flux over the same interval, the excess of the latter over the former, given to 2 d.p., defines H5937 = -0.70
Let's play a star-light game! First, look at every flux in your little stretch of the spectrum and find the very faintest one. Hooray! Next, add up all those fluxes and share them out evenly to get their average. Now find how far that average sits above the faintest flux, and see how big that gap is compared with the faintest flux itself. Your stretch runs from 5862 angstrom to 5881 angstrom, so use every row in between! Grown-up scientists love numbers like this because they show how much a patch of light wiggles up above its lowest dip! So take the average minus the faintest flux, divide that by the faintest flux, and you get 0.13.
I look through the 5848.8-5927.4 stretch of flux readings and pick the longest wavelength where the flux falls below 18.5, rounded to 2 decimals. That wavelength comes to 5917.85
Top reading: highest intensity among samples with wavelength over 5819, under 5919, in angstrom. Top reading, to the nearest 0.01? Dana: 22.04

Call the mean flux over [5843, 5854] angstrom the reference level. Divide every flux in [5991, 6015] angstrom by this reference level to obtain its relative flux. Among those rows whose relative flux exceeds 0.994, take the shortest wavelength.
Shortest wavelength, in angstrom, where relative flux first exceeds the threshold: 5994.65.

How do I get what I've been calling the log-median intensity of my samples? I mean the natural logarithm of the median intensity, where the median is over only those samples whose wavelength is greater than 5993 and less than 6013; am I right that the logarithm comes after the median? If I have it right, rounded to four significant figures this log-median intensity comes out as 2.919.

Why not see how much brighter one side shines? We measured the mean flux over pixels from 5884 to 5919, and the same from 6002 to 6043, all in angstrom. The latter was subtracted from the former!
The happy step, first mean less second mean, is -2.7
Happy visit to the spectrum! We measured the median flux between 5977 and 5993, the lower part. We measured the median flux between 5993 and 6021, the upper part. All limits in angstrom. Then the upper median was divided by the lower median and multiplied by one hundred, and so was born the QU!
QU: 105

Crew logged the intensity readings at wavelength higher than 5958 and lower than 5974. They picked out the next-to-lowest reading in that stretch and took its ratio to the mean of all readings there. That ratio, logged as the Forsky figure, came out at 0.938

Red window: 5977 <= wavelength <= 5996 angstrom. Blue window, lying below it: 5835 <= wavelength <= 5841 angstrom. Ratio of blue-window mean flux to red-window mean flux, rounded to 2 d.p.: 1.02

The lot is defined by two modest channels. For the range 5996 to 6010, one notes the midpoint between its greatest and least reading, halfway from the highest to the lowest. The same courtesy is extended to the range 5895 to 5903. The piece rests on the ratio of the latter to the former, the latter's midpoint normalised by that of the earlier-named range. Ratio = 0.86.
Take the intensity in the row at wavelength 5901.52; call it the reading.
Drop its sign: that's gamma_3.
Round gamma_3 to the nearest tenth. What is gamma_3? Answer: 16.9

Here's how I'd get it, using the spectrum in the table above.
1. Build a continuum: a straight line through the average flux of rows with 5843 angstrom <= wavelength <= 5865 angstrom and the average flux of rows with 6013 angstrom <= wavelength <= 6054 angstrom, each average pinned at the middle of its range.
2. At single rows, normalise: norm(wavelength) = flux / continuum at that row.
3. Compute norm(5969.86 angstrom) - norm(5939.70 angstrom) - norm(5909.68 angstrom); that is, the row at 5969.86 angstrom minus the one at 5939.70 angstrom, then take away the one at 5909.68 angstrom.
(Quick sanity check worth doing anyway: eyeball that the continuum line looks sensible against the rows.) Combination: -0.75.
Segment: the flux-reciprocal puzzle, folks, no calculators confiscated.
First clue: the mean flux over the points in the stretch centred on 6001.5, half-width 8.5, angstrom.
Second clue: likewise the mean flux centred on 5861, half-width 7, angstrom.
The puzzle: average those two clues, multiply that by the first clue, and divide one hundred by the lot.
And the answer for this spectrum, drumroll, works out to 0.28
